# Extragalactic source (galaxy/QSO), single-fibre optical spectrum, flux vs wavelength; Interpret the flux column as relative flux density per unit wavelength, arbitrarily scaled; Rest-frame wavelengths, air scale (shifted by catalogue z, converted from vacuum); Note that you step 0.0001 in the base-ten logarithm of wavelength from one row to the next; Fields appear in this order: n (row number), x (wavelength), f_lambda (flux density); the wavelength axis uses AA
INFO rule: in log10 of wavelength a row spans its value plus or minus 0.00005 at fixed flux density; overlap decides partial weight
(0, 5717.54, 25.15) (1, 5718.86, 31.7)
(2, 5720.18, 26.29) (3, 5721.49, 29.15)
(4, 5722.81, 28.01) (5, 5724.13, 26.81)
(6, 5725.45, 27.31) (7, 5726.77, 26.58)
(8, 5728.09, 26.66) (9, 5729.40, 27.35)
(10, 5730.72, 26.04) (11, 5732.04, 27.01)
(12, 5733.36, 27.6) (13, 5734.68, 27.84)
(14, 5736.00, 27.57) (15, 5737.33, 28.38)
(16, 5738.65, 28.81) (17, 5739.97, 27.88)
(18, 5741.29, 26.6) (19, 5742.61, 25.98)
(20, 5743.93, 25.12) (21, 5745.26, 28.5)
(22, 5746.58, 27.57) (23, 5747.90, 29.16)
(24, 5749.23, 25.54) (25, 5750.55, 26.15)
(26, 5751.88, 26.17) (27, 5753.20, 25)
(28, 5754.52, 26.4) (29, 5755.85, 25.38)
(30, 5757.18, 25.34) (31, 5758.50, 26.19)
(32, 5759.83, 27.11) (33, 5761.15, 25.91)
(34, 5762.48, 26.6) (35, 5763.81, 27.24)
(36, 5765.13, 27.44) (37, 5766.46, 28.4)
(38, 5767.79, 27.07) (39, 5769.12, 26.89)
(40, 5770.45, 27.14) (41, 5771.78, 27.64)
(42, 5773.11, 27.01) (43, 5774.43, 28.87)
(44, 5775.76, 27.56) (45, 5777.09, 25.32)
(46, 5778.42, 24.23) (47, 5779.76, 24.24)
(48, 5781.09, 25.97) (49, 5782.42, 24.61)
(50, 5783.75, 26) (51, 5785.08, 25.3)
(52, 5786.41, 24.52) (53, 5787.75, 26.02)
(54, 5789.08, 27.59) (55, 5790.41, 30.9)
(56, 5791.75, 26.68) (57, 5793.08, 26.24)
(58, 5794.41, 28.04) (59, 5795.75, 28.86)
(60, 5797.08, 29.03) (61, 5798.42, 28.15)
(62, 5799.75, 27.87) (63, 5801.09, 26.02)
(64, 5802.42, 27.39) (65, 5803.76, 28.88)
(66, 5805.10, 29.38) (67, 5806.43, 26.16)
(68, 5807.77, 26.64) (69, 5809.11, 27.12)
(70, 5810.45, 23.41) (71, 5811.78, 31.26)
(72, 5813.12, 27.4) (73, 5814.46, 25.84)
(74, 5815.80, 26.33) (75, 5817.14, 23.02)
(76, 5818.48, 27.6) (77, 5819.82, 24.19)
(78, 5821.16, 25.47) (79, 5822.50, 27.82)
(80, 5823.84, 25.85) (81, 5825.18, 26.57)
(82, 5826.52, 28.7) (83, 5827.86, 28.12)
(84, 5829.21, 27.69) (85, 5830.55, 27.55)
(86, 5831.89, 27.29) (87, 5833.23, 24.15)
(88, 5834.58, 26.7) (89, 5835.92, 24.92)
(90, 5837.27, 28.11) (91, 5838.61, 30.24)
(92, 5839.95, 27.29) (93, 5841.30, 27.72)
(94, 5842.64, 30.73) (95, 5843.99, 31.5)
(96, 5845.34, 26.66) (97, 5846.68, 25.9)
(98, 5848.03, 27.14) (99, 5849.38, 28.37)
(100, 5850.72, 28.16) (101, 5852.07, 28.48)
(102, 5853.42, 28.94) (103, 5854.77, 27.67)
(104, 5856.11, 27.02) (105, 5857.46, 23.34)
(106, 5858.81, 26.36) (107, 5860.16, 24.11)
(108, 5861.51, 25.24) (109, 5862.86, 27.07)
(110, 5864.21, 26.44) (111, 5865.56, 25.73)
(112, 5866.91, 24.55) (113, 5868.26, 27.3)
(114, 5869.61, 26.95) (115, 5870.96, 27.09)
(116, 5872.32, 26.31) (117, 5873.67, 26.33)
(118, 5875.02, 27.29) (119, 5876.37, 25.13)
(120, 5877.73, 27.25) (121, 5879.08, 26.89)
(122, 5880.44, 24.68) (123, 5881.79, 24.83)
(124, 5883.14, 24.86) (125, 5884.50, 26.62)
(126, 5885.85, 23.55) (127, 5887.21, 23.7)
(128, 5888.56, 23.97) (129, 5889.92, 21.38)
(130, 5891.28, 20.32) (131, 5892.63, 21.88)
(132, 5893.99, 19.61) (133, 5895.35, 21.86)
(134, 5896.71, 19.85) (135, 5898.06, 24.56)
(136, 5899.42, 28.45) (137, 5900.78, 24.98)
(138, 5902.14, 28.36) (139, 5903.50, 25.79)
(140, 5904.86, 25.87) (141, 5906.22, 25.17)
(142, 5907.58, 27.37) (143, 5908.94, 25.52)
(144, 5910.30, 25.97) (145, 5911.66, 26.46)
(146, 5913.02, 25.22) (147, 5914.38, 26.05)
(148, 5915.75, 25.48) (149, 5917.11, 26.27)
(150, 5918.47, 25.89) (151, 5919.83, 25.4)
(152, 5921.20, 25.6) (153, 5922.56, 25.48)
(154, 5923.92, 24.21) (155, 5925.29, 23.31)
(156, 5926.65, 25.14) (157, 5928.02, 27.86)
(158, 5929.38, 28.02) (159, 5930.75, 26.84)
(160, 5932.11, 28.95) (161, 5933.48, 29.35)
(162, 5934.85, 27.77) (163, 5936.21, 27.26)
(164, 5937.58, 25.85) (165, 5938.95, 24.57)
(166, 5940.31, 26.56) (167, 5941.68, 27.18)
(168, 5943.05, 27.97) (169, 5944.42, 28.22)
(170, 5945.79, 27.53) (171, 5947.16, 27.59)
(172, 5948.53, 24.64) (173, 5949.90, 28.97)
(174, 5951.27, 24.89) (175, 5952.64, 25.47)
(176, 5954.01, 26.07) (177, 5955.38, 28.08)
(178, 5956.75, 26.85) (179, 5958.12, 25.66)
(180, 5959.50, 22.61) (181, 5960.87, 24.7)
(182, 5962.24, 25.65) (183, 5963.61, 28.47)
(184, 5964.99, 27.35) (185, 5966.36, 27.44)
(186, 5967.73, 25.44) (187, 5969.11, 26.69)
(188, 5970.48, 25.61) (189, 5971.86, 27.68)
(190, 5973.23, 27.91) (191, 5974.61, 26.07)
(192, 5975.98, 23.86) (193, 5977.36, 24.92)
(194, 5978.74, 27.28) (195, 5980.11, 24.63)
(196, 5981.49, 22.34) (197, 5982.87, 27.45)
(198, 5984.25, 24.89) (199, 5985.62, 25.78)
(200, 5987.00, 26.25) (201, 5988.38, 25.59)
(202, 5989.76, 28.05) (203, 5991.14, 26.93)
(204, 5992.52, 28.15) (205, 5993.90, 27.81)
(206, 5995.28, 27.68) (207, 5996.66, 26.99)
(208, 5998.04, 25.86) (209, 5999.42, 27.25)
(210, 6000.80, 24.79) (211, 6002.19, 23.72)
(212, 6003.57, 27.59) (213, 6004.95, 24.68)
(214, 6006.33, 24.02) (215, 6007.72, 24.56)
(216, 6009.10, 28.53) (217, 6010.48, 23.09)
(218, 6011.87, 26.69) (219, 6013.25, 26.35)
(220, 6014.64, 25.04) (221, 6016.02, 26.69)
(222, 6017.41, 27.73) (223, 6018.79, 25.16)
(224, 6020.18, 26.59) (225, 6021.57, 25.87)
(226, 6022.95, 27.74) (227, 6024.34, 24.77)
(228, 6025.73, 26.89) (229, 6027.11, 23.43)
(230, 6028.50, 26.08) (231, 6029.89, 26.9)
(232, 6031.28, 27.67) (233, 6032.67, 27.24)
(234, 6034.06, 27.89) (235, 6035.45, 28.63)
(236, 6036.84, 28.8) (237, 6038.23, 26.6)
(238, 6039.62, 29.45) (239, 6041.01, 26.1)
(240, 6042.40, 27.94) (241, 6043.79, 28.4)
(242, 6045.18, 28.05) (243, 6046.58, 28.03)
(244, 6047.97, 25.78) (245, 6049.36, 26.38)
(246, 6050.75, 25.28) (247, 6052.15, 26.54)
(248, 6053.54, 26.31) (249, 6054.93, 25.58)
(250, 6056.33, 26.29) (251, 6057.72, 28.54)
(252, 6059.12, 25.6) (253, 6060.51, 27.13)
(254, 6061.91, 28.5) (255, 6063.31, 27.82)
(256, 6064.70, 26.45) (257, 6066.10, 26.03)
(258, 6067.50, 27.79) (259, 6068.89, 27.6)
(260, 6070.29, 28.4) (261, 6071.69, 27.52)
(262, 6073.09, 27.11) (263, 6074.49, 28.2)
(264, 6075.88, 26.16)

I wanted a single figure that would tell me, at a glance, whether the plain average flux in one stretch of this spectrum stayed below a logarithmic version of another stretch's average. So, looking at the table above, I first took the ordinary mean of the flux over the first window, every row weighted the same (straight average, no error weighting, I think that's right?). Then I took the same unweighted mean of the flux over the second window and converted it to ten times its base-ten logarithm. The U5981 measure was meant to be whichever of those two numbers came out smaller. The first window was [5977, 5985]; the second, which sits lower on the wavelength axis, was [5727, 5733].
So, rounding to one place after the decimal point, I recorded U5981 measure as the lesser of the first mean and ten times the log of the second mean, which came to 14.3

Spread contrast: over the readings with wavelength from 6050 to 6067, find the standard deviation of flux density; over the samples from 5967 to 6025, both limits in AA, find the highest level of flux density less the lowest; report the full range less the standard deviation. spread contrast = 5.1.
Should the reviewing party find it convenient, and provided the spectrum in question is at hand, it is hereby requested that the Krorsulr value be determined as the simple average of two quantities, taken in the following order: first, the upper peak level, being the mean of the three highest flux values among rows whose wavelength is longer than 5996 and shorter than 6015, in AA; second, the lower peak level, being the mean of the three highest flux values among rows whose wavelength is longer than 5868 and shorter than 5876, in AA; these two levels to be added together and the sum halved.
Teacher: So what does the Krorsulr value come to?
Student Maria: 27.5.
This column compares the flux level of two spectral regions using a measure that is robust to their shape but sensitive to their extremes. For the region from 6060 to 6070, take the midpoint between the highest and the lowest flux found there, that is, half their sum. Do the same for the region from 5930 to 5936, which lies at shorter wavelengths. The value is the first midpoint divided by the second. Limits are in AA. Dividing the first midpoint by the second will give 0.97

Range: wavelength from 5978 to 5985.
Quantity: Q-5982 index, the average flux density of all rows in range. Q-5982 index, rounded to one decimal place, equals 25.3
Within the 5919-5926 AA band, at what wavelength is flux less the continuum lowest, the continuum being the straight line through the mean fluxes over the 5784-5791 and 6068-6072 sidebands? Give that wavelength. 5925.29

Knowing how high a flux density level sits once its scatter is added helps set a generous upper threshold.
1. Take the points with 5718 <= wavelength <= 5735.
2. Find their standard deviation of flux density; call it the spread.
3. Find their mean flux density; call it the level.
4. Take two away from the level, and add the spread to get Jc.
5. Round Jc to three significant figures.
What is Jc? 27.0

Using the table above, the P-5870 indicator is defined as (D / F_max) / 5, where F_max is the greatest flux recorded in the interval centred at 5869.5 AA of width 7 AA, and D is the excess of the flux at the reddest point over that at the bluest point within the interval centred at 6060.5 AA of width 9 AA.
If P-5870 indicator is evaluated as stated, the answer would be 0.001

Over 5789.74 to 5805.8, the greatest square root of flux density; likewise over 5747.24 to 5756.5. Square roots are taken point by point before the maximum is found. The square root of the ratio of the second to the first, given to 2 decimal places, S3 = 0.99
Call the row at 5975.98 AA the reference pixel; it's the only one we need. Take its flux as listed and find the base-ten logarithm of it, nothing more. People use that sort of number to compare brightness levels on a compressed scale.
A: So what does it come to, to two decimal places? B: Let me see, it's 1.38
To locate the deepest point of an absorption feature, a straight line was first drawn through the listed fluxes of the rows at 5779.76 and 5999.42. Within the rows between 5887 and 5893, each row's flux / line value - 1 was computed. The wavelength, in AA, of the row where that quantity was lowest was 5891.28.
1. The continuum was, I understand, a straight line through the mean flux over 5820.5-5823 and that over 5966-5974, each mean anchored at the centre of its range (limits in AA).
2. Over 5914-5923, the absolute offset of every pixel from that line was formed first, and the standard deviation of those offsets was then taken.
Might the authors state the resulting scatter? 0.3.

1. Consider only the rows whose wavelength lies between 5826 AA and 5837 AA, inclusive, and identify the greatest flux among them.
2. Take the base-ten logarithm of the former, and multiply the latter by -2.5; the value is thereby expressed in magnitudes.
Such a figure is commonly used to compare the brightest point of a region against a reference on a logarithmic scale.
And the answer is -3.64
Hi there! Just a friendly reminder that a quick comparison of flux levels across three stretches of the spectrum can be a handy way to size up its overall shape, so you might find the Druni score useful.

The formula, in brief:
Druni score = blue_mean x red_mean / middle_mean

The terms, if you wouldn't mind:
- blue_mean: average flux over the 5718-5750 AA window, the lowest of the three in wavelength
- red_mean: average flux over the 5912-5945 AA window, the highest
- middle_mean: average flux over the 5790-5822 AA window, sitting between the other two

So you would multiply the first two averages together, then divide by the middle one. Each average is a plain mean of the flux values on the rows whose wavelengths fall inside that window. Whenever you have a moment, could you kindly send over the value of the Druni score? 26.7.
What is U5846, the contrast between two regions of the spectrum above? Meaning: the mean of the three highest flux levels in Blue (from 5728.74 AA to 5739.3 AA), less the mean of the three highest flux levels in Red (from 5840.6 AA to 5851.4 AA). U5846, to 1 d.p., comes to -1.9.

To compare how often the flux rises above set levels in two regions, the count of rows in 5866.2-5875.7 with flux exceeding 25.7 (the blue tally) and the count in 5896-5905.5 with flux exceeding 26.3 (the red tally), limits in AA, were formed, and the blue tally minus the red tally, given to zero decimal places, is 4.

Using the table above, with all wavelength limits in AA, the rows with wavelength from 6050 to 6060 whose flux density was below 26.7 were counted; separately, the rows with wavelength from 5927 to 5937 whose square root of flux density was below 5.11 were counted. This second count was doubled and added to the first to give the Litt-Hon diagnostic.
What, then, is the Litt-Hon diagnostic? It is 6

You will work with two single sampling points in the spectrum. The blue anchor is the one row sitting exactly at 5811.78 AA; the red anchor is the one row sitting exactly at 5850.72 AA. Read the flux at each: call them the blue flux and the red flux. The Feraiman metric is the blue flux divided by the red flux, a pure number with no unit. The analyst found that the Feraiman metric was 1.11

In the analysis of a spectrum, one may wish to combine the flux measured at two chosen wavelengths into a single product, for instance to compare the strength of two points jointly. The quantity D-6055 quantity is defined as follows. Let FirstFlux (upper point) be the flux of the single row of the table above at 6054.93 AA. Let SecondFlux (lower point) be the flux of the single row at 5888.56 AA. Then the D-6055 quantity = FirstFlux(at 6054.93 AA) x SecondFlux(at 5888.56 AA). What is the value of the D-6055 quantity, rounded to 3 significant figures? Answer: 613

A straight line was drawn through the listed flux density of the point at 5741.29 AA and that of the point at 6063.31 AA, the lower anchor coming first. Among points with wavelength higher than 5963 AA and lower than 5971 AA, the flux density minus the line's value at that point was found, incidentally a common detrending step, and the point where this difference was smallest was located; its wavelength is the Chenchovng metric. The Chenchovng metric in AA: 5967.73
